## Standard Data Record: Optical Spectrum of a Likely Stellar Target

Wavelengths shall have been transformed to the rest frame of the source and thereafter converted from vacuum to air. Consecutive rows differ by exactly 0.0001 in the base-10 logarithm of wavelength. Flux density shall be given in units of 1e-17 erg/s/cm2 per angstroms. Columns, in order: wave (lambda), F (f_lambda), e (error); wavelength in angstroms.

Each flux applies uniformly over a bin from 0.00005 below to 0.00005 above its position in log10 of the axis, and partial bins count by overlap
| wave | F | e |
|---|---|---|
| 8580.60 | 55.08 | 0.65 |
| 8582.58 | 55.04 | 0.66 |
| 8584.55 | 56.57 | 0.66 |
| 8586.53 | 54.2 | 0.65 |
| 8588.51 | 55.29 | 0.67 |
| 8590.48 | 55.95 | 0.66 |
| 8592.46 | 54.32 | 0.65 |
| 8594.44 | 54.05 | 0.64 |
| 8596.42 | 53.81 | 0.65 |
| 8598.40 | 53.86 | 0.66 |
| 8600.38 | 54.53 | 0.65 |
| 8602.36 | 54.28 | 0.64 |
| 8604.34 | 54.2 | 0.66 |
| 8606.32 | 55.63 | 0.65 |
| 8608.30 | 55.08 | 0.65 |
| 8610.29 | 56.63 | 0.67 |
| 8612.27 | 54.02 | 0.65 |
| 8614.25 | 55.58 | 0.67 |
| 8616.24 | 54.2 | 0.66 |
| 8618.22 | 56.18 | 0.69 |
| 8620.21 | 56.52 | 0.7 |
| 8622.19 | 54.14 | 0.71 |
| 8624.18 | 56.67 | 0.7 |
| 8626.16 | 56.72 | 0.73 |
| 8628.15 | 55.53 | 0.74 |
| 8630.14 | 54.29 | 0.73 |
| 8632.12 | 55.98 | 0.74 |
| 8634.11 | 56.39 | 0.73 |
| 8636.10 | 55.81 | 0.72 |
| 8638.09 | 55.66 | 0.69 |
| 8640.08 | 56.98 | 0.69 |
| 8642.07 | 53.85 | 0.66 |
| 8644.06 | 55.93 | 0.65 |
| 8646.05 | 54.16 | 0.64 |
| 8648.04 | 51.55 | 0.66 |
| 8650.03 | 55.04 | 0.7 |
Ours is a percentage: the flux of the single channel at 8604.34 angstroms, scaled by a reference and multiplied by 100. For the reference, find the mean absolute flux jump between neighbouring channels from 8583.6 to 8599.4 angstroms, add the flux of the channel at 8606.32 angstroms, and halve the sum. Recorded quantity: 192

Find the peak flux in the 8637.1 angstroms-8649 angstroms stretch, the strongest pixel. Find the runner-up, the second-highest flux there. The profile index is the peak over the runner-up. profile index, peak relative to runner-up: 1.019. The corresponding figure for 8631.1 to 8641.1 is 1.010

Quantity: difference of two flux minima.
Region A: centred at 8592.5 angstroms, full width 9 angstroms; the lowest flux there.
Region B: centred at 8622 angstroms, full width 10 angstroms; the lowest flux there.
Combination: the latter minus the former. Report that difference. 0.3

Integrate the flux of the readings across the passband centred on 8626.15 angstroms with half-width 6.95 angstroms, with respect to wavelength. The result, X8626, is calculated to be 774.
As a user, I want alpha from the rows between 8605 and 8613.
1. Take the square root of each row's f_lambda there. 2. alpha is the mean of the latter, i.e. 7.44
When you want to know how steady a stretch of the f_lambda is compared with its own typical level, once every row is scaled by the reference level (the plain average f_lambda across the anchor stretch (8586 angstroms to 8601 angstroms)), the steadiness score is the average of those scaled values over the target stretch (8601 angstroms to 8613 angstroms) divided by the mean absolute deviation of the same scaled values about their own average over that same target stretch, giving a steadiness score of 68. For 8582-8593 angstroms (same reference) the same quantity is 78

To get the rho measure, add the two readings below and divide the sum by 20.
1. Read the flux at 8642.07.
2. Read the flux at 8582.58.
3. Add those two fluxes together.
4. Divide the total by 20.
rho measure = 5.44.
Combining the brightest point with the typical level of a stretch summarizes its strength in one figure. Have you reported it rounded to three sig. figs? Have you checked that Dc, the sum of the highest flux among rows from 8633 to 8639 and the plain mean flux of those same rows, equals 112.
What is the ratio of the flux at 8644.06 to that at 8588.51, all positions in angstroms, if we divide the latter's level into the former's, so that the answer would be 1.01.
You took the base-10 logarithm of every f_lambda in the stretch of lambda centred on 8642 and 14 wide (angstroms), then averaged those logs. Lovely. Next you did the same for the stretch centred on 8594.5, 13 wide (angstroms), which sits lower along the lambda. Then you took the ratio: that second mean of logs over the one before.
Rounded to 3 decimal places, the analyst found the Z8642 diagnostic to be 0.999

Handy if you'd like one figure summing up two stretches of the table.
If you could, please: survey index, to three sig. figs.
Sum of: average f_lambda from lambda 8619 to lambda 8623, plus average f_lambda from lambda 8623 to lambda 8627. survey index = 112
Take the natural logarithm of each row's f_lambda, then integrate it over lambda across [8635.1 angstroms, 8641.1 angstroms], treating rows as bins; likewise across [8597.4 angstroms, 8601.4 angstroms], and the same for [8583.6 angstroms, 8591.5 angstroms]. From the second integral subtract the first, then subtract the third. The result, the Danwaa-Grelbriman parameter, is -40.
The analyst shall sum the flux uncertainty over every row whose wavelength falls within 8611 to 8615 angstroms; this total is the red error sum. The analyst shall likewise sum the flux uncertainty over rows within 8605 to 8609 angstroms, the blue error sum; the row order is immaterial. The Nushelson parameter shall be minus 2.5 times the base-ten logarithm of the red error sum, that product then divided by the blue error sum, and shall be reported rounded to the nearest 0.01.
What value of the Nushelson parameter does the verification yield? -0.23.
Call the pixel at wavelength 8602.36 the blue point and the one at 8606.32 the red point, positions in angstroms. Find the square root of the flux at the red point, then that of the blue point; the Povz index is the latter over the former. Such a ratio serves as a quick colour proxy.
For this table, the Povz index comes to 0.99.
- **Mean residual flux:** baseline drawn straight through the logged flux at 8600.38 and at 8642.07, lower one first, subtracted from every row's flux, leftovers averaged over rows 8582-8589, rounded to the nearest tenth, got 0.5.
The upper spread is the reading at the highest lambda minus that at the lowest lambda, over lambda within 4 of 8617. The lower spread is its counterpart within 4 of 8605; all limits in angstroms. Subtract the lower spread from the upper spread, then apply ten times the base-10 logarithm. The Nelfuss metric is -8.5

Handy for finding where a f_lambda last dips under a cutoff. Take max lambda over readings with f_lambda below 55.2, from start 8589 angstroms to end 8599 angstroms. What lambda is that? 8598.40 angstroms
